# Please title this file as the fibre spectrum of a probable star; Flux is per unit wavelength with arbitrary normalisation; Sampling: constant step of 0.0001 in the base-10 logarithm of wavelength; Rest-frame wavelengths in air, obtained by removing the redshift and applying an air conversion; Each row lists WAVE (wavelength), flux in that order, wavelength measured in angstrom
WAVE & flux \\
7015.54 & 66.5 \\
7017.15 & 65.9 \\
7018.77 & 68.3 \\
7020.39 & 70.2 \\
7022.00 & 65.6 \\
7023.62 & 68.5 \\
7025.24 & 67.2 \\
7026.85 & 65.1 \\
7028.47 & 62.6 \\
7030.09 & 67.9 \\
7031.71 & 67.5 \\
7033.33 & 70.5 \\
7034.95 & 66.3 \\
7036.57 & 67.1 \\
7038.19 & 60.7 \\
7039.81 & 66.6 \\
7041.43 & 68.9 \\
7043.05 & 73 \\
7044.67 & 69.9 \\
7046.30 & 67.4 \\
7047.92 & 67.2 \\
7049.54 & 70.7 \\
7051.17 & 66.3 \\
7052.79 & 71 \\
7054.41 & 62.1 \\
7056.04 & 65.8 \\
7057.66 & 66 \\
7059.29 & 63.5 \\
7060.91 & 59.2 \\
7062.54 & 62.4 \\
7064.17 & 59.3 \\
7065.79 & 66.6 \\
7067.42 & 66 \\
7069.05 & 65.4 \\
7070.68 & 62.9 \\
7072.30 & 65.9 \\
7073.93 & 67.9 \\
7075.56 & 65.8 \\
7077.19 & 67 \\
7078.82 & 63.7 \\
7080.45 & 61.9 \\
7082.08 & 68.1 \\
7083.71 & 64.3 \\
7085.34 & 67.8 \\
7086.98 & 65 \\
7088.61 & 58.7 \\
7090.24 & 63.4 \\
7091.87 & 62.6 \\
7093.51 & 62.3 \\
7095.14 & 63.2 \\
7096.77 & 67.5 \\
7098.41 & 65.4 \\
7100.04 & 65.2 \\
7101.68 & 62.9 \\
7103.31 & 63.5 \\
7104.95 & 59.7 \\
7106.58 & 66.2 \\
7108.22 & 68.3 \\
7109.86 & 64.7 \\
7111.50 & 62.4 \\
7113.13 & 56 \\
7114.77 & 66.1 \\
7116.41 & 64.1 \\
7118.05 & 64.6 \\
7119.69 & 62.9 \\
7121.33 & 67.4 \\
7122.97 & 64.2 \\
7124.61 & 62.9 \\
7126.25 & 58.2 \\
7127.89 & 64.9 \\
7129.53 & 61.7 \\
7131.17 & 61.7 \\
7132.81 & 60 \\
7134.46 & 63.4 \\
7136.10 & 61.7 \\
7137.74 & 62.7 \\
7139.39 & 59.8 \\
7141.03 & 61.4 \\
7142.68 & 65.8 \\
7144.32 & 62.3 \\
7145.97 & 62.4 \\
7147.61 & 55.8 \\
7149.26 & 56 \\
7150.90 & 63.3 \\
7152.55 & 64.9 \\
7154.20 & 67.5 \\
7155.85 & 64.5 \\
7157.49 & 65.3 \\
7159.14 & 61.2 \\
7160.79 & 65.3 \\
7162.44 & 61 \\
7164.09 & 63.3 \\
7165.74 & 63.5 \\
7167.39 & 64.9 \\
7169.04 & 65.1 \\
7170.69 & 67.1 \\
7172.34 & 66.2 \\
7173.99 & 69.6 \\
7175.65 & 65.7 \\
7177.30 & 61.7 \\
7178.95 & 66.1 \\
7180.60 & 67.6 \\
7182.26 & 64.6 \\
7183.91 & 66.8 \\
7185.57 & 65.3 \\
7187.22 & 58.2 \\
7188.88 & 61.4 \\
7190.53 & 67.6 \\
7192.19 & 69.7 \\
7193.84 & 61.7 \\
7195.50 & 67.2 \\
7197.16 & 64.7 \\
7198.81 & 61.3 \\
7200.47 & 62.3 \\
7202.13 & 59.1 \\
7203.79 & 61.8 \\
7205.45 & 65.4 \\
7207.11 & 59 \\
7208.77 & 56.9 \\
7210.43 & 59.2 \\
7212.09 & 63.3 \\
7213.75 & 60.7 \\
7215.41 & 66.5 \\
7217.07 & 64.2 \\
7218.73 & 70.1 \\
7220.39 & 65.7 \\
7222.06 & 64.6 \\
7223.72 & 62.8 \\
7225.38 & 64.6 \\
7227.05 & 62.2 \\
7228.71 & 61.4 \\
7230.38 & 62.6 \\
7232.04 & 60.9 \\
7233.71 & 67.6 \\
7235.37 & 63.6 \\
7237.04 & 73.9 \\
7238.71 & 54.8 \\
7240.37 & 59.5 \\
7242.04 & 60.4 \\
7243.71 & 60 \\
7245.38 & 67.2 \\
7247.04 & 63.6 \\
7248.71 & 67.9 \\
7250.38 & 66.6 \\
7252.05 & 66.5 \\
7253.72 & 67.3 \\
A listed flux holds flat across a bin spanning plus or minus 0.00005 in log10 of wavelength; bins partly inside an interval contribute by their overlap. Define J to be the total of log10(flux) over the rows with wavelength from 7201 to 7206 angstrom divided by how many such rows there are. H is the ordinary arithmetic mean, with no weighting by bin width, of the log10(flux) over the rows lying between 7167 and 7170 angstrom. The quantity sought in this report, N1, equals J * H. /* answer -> 3.25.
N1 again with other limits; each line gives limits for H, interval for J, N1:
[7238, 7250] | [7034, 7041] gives 3.25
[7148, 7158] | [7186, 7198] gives 3.26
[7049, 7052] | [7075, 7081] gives 3.32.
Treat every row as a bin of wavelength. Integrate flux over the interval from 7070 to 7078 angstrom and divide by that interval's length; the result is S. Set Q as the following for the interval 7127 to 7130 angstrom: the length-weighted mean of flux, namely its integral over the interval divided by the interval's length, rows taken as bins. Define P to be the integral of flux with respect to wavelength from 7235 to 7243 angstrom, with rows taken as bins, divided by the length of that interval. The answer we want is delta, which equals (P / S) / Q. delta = 0.0149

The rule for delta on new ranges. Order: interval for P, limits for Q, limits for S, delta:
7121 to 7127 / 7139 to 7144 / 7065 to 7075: 0.0153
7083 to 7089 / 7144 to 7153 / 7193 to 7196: 0.0165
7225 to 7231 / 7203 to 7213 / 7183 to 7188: 0.0161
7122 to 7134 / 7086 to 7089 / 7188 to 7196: 0.0152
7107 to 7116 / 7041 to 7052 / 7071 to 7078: 0.0139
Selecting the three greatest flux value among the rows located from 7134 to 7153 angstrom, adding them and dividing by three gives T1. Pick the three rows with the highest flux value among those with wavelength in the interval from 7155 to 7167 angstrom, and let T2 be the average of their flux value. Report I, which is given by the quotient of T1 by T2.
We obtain 0.99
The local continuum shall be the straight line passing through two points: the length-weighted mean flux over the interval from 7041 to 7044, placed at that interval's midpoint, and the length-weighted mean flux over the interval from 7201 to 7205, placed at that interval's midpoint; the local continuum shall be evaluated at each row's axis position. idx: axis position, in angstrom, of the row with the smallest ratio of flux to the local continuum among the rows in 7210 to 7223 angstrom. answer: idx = 7210.43 angstrom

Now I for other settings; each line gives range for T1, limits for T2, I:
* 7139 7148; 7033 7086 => 0.89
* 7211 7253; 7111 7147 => 1.06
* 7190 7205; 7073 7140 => 1.00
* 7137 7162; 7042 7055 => 0.93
